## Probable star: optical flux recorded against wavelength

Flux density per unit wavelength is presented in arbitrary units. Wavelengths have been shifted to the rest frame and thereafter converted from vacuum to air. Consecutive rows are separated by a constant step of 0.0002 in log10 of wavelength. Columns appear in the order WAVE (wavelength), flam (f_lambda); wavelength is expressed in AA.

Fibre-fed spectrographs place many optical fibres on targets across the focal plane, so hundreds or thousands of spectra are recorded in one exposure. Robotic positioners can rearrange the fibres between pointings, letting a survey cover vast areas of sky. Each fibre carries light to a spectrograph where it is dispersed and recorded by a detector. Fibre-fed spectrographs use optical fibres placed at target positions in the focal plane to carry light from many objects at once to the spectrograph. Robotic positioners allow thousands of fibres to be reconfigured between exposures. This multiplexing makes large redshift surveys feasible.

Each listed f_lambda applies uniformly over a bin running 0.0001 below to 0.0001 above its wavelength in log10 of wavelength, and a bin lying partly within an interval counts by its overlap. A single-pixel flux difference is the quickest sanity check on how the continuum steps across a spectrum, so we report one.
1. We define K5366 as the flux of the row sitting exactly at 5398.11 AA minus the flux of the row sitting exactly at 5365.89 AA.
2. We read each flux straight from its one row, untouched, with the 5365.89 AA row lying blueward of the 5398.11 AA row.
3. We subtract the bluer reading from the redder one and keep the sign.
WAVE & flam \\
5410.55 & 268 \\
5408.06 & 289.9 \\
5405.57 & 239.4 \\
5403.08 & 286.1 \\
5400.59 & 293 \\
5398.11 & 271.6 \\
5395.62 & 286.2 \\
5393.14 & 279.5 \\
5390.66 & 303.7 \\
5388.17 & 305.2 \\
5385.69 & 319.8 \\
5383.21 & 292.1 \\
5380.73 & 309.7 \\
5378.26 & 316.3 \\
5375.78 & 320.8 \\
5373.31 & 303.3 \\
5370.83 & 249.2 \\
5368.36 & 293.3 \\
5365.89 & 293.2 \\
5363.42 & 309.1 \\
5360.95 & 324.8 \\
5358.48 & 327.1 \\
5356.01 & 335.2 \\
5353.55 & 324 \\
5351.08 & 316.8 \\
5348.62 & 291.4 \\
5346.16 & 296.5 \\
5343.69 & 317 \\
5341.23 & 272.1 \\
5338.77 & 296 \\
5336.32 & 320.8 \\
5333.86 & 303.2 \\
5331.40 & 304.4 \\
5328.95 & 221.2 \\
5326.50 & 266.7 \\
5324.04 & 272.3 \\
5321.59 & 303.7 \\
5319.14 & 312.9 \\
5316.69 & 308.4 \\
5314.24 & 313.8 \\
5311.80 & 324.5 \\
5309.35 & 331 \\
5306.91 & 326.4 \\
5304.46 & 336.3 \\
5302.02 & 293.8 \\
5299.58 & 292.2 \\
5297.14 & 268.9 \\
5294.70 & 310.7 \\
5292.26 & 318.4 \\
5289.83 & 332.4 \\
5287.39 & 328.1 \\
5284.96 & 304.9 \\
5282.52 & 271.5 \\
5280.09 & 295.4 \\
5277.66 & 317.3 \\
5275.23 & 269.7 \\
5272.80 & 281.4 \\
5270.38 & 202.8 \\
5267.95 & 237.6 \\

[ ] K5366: -22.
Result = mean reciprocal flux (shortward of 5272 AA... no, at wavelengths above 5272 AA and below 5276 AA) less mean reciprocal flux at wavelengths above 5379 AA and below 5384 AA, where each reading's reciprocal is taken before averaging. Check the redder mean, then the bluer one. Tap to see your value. 0.0003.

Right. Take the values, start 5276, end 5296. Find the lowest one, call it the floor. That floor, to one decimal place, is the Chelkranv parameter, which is 271.5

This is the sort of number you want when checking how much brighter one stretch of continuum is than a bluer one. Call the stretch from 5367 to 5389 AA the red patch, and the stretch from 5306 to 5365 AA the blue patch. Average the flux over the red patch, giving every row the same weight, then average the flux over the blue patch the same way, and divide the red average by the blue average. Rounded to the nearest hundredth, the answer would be 0.99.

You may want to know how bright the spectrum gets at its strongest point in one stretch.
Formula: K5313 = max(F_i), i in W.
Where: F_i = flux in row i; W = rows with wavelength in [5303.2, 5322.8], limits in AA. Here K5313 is 336.3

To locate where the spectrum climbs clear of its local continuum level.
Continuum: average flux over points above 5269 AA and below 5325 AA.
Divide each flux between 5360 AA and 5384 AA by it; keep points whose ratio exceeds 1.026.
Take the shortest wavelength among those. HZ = 5360.95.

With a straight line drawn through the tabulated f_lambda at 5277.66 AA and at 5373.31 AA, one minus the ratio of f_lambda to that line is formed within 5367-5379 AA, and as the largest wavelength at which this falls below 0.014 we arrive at 5378.26 AA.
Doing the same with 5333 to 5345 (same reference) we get 5343.69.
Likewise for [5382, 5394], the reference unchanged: 5390.66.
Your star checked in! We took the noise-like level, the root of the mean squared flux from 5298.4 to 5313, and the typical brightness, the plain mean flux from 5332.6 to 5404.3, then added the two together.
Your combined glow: 620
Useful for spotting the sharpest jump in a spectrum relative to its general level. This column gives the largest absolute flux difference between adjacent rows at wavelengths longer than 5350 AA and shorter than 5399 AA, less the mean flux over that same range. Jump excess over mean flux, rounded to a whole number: -250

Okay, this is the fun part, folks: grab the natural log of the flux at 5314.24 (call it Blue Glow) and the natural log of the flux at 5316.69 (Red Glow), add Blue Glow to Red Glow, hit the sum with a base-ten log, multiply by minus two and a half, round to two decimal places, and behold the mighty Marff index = -2.65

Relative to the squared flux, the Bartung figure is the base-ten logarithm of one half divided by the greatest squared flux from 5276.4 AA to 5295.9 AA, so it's -5.34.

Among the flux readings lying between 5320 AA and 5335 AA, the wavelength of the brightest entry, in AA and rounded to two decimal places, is 5331.40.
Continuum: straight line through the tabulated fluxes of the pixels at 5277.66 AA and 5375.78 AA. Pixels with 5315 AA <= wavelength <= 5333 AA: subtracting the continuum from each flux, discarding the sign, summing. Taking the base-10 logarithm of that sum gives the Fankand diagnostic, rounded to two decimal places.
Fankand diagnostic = 2.39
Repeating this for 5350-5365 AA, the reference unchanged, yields 1.65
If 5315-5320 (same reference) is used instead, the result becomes 1.21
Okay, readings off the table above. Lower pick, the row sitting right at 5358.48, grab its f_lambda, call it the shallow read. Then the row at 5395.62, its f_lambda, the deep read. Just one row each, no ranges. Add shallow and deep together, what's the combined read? 613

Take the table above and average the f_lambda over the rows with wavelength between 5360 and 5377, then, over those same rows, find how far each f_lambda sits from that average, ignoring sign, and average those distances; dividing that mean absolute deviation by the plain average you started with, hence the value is 0.059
